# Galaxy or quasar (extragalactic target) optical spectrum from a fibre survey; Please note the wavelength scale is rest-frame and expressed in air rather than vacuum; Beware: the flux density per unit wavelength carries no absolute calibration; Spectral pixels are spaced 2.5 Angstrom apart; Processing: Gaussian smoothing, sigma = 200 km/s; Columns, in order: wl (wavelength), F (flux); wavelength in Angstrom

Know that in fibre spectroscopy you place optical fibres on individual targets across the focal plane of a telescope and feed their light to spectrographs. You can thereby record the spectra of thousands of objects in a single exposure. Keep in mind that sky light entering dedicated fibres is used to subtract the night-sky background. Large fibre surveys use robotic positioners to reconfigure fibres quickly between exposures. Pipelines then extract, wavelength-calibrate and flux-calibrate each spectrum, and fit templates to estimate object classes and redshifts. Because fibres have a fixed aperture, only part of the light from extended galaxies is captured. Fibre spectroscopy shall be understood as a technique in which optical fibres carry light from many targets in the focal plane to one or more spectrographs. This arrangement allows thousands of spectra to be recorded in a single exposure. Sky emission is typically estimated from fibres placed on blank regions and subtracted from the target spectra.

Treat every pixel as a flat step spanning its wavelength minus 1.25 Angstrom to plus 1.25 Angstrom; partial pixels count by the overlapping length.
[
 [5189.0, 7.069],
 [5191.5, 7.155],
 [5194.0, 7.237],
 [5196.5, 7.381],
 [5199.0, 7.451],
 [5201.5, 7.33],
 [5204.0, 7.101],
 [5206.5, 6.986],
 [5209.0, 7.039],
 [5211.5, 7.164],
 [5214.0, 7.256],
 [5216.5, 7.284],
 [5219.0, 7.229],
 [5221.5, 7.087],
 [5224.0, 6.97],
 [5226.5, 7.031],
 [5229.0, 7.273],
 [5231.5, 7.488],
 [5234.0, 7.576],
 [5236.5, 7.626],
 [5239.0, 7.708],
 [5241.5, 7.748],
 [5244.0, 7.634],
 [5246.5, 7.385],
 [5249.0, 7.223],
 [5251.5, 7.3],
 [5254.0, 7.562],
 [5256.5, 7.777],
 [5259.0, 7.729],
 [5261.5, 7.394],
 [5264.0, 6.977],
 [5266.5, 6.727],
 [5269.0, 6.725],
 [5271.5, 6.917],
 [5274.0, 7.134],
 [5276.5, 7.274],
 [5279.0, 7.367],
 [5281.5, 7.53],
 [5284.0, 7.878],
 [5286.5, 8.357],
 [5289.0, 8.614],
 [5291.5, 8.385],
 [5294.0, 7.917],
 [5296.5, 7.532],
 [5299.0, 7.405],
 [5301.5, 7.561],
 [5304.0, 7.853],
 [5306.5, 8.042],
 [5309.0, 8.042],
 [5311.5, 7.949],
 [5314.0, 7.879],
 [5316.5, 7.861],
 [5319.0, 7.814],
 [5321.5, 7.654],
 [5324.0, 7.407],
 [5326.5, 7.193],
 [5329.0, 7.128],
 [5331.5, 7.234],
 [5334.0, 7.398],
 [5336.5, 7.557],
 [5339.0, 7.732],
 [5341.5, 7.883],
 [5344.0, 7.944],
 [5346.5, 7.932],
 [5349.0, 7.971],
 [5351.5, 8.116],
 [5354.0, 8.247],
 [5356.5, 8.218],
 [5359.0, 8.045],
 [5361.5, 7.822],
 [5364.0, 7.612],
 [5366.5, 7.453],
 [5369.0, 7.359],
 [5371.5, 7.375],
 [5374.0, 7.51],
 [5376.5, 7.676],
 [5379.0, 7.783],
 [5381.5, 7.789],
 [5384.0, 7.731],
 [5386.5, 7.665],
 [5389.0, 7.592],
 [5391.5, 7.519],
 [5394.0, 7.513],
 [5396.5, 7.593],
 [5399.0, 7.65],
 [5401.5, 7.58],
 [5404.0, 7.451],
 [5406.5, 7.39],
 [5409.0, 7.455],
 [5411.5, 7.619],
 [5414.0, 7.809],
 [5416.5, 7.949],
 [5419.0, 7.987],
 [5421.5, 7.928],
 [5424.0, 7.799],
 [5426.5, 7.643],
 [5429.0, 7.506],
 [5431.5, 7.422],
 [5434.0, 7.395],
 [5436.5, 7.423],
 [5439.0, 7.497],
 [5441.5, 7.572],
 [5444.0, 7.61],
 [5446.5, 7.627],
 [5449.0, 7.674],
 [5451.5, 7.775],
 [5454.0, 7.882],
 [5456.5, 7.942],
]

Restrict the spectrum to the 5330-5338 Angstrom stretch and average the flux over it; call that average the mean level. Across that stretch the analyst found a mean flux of 7.40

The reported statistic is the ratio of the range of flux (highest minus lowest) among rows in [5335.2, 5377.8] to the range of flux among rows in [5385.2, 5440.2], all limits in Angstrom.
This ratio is 1.5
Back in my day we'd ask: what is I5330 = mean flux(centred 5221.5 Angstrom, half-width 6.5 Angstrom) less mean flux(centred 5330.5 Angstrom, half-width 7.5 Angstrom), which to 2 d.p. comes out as -0.20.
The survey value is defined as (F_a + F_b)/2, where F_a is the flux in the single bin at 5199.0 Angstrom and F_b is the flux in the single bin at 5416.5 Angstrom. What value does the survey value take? 7.70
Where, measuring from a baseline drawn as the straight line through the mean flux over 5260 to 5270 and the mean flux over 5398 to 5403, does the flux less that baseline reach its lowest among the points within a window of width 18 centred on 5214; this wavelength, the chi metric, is 5206.5 Angstrom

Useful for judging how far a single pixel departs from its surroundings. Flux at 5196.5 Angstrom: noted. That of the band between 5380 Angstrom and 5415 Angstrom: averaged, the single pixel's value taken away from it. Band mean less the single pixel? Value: 0.2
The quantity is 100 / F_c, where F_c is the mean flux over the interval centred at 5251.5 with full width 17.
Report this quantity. 13.3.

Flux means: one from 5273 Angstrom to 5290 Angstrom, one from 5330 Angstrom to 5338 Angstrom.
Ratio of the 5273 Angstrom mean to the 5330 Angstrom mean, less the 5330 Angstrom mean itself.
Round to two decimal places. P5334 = -6.35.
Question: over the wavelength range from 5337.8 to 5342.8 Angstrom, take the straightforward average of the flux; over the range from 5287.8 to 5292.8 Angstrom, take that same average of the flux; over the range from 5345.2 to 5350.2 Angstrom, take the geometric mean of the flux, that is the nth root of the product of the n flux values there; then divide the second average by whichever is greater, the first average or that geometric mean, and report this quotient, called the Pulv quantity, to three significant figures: 1.07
